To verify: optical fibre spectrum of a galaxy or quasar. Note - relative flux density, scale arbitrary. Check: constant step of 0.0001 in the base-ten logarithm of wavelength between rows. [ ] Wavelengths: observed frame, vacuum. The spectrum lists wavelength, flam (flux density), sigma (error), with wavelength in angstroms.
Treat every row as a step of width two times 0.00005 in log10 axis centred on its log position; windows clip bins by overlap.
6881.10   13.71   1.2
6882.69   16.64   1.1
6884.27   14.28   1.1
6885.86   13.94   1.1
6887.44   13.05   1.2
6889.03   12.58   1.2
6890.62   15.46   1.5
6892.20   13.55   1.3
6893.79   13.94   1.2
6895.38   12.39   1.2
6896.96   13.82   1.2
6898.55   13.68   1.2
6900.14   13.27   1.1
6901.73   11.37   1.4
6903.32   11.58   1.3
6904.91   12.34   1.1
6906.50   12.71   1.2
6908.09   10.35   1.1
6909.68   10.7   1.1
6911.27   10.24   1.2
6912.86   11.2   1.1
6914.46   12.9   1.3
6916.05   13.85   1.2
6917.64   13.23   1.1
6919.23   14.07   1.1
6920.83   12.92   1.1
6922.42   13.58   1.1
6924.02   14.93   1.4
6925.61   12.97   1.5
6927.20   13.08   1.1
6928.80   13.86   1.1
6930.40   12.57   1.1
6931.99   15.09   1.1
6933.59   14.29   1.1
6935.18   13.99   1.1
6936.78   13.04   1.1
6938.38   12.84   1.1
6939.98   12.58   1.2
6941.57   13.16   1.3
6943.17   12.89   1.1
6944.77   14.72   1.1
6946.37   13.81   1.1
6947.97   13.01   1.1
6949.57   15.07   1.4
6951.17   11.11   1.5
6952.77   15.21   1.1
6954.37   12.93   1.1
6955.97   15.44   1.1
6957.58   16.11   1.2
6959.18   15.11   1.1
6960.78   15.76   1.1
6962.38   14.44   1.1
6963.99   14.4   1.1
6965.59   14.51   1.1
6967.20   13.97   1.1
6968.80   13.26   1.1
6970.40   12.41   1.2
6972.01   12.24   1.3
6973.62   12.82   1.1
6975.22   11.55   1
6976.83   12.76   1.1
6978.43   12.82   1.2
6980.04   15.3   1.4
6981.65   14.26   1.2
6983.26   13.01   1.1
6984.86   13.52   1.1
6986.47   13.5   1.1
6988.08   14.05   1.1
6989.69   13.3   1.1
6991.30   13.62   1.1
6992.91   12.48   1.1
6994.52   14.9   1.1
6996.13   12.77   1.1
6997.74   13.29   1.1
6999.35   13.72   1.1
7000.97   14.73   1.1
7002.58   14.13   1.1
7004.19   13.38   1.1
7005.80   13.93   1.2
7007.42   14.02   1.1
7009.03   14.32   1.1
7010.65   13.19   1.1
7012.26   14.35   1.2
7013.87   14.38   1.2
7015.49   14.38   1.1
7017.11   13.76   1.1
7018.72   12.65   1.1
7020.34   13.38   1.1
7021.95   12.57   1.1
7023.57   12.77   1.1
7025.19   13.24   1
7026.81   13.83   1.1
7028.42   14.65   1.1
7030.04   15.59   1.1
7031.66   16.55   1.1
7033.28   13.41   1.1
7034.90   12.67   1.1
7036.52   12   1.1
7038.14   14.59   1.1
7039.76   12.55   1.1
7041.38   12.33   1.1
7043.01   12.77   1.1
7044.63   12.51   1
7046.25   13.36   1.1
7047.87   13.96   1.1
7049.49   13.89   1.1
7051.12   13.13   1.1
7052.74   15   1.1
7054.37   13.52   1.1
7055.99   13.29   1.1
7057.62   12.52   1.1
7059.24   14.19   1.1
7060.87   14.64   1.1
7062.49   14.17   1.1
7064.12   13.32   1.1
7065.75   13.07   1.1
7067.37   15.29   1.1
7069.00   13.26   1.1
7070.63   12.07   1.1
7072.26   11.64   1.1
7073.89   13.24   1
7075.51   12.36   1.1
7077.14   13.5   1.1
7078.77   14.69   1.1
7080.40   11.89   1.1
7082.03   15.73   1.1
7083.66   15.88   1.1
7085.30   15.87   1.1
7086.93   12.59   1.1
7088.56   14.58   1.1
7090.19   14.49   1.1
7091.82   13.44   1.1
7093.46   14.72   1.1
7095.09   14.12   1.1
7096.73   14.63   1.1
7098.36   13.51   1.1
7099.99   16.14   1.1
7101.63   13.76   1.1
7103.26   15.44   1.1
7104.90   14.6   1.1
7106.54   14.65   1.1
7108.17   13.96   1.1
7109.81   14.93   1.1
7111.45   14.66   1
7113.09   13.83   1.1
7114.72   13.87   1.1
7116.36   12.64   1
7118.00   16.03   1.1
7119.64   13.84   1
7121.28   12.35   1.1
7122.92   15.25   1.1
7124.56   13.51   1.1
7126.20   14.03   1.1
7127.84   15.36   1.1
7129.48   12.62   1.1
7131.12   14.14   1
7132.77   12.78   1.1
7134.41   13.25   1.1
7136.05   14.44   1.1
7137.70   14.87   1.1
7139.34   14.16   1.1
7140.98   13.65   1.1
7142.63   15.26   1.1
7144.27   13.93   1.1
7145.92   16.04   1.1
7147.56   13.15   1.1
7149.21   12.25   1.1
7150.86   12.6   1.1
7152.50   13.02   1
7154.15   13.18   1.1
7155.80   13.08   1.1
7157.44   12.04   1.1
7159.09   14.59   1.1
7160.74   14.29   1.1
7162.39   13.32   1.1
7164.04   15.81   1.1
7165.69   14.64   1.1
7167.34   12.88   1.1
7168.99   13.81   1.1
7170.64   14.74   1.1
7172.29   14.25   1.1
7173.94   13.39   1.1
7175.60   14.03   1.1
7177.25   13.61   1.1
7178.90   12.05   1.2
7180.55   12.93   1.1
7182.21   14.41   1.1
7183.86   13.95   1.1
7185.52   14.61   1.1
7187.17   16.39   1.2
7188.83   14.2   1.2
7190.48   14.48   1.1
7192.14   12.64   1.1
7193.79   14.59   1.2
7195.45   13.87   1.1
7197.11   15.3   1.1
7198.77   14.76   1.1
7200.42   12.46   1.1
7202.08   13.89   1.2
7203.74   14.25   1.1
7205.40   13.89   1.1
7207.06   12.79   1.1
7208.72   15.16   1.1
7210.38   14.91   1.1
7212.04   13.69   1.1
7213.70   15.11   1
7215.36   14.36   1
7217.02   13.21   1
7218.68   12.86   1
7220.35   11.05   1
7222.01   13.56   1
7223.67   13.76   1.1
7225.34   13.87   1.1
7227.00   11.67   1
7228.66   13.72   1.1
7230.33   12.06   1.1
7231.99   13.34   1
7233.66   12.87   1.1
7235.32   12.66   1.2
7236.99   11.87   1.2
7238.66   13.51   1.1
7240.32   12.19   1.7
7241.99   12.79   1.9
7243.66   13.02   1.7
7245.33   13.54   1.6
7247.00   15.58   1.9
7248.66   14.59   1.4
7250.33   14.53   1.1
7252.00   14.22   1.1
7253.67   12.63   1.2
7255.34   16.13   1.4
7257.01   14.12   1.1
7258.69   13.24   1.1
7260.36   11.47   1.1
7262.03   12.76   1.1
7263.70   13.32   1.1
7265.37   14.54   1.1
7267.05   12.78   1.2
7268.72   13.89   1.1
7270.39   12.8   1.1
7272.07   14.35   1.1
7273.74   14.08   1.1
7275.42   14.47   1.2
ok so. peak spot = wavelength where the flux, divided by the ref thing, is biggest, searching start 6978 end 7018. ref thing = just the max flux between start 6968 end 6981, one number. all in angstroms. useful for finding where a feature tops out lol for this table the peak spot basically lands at 6980.04 angstroms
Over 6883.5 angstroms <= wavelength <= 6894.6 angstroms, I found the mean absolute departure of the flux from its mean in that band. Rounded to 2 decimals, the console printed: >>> 0.66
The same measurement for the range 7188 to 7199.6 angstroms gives 0.59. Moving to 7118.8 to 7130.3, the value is 0.88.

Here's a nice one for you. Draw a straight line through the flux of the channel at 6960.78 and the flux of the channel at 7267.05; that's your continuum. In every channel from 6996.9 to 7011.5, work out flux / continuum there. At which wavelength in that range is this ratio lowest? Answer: 6997.74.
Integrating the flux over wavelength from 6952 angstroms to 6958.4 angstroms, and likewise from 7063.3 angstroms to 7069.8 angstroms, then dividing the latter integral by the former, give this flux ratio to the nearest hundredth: 0.94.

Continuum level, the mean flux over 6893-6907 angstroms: 12.8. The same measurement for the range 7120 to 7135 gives 13.7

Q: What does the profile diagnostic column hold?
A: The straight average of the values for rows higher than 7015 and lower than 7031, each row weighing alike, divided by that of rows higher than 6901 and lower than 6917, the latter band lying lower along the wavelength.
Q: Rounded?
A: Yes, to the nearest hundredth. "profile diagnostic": 1.17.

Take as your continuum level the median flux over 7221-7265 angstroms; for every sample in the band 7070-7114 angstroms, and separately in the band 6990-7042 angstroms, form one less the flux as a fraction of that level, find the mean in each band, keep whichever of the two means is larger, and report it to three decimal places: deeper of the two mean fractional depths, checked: -0.027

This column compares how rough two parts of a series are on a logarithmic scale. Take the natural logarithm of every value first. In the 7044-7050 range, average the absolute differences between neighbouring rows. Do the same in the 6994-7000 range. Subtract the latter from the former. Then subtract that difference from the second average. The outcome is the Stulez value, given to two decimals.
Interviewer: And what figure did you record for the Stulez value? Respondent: 0.11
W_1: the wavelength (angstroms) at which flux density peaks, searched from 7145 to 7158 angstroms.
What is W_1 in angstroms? 7145.92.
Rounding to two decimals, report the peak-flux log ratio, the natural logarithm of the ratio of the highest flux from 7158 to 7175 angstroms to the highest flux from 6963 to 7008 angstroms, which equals 0.03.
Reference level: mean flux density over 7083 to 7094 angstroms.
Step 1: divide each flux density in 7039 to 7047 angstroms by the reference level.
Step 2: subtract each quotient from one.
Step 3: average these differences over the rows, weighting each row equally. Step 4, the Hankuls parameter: 0.12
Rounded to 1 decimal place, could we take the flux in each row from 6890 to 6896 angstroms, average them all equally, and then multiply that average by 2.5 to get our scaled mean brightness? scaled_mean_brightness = 34.6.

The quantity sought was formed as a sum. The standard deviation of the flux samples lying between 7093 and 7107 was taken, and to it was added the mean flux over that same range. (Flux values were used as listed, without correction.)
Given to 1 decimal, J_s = 15.4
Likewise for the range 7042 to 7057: 14.2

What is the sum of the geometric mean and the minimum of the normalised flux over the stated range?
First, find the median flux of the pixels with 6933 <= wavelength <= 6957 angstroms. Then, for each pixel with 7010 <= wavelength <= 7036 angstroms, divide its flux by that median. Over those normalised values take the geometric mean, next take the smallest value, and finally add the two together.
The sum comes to 2.00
